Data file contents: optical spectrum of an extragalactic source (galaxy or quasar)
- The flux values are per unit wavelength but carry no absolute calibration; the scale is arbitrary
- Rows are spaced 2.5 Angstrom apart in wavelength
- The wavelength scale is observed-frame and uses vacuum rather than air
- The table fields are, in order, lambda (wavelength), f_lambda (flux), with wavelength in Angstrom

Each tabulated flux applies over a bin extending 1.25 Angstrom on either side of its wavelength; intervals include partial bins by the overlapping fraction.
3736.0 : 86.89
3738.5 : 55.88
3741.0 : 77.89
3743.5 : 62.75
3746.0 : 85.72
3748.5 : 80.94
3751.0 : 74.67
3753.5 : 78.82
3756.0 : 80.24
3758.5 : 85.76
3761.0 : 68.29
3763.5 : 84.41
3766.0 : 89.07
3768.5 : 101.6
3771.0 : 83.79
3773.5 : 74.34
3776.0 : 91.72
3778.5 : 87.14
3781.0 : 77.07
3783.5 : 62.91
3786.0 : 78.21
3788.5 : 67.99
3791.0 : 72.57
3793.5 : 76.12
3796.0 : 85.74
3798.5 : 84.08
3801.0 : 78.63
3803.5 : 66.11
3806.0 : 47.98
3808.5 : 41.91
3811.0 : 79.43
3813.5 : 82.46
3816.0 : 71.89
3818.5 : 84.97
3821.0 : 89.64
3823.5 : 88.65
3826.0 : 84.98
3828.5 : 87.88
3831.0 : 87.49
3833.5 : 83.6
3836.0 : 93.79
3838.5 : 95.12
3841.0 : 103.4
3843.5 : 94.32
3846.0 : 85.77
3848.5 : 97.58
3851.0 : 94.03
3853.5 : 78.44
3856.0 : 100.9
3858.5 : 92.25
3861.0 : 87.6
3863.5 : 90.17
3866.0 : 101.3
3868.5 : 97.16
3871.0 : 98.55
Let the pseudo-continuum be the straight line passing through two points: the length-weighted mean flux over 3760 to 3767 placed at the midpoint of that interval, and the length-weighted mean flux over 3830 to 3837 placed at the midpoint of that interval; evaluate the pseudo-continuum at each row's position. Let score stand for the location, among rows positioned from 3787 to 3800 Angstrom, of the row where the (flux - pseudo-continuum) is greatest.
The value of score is 3796.0 Angstrom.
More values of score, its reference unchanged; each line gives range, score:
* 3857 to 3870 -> 3866.0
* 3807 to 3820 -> 3818.5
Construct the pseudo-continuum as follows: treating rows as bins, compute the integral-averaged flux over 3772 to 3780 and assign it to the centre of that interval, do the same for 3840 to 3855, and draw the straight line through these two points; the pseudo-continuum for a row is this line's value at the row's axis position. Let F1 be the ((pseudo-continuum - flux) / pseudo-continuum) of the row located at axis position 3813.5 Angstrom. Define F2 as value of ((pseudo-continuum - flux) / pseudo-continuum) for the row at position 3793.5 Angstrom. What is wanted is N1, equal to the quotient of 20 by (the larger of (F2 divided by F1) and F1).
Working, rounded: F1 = 0.07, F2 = 0.12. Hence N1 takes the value 12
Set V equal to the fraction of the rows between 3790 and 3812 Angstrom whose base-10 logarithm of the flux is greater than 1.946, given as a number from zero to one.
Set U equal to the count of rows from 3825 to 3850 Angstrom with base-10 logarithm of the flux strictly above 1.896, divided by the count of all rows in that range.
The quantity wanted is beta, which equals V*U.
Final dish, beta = 0.00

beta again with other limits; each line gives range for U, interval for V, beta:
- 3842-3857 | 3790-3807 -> 0.00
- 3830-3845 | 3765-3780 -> 0.50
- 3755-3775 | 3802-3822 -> 0.09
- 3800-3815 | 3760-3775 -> 0.11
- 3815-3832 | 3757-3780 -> 0.29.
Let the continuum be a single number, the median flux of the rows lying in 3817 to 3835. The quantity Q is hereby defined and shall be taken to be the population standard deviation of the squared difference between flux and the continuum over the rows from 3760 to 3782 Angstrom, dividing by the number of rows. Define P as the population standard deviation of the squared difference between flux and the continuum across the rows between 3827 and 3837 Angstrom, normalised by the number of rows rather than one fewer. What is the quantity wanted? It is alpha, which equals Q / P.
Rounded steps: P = 16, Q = 120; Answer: 7.4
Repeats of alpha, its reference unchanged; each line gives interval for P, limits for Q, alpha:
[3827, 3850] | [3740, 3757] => 2.6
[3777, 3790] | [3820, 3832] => 0.0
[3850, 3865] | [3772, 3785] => 3.6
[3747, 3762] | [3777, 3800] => 1.6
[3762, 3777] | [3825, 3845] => 0.9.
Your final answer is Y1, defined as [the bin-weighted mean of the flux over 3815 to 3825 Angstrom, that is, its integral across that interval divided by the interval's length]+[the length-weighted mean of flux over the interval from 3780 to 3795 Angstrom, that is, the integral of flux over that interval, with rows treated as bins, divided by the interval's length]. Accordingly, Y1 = 157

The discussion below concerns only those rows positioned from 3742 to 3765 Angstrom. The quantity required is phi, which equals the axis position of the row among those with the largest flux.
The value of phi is 3758.5 Angstrom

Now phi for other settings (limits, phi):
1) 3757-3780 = 3768.5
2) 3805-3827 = 3821.0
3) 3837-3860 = 3841.0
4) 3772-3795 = 3776.0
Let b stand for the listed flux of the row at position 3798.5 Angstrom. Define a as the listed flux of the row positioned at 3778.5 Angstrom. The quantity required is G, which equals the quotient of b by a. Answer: 0.96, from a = 87.14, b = 84.08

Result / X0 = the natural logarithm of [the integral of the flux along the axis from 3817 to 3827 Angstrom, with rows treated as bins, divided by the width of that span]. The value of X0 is 4.46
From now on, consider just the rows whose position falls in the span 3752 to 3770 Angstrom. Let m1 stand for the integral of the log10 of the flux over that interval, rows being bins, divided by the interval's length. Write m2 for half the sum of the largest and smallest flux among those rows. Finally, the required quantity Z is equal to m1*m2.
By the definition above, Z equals 163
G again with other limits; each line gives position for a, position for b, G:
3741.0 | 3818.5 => 1.09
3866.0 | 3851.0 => 0.93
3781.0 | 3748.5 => 1.05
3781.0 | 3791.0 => 0.94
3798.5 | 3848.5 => 1.16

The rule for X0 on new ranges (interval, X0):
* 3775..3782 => 4.45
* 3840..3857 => 4.54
